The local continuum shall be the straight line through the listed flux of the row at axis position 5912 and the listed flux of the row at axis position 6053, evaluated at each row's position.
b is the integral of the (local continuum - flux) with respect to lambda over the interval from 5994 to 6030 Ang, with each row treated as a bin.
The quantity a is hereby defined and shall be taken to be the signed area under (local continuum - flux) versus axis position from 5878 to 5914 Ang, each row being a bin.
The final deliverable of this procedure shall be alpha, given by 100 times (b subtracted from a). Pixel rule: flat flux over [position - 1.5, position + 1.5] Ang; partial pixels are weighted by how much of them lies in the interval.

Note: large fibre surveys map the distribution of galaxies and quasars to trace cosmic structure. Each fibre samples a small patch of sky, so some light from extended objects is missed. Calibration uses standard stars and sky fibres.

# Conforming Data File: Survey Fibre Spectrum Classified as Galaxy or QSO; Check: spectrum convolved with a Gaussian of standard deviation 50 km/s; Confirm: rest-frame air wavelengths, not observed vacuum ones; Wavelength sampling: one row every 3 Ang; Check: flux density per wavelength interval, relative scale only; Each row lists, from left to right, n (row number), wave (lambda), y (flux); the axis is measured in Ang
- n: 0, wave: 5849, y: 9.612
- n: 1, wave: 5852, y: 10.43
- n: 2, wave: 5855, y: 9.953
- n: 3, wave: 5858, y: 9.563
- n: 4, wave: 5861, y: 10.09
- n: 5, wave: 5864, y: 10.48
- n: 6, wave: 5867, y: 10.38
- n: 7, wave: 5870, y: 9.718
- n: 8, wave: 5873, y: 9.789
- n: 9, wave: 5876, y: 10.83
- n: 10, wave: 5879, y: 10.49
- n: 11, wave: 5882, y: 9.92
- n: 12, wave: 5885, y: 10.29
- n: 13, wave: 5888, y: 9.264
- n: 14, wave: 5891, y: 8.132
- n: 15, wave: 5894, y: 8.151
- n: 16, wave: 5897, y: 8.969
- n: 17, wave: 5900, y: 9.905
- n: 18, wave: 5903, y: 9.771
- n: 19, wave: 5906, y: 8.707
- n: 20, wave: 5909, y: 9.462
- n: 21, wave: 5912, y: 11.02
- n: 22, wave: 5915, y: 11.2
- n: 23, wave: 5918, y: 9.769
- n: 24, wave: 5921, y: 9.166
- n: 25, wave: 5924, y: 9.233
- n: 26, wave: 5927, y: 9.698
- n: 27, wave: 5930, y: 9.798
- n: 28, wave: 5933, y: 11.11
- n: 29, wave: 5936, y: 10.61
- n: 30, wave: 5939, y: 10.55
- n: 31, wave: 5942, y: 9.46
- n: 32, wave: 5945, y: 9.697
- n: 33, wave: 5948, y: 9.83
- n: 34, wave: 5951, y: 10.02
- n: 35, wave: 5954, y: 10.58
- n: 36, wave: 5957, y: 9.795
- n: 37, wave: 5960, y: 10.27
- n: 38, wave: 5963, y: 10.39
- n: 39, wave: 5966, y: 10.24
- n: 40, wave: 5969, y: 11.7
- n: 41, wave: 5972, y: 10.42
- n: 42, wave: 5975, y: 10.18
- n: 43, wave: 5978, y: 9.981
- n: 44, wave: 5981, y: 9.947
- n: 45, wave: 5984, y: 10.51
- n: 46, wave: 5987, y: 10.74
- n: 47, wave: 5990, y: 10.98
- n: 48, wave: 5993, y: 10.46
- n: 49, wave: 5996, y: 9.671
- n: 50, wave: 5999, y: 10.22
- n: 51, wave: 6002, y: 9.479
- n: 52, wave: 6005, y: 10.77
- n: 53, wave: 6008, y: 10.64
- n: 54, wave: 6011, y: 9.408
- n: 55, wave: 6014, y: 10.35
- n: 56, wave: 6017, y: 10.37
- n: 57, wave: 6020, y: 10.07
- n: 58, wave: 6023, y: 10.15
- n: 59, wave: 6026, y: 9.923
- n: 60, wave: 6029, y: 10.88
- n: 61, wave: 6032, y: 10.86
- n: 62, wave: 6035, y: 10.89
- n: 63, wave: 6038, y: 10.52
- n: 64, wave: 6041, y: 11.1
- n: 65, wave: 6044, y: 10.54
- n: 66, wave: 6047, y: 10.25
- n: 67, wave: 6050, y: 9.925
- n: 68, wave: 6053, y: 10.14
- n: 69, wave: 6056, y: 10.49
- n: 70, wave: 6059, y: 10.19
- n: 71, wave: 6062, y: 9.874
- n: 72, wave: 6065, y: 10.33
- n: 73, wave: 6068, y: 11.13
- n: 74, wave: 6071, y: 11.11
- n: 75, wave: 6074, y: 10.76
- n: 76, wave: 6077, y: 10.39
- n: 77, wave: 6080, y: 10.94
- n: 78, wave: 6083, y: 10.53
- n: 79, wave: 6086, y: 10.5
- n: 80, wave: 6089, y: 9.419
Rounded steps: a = 58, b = 9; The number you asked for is 4905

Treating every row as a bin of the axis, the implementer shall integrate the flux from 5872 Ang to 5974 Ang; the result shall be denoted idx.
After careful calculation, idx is 1015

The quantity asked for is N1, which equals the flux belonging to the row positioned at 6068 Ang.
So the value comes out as 11.13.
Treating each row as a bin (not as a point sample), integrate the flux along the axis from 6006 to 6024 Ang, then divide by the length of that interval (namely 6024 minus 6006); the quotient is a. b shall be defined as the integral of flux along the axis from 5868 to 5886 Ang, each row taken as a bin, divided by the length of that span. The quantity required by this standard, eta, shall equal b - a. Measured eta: 0.0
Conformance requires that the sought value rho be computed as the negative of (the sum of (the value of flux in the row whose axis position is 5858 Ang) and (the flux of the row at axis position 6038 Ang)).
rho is -20.1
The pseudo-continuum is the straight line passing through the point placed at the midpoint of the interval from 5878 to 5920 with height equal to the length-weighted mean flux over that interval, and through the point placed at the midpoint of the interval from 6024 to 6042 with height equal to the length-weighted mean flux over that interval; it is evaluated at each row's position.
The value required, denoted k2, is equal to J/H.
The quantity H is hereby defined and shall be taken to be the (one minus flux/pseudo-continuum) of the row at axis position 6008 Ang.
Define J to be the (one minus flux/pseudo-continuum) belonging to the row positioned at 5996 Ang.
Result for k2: -4.4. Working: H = -0.016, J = 0.07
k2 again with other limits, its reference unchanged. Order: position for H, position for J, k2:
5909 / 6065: 2.1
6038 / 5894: 8.6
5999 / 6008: -0.9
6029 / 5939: 2.7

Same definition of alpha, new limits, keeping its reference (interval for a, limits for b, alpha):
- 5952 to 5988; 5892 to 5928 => -4301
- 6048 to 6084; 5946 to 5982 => -3027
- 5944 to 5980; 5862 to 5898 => -3806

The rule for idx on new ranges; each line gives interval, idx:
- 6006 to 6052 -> 478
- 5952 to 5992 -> 417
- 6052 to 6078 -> 273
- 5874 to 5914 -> 385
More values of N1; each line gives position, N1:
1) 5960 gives 10.27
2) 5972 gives 10.42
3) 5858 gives 9.563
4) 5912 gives 11.02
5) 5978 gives 9.981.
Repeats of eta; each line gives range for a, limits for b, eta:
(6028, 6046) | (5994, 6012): -0.7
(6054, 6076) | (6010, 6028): -0.5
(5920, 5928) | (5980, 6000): 1.0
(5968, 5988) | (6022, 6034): 0.0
